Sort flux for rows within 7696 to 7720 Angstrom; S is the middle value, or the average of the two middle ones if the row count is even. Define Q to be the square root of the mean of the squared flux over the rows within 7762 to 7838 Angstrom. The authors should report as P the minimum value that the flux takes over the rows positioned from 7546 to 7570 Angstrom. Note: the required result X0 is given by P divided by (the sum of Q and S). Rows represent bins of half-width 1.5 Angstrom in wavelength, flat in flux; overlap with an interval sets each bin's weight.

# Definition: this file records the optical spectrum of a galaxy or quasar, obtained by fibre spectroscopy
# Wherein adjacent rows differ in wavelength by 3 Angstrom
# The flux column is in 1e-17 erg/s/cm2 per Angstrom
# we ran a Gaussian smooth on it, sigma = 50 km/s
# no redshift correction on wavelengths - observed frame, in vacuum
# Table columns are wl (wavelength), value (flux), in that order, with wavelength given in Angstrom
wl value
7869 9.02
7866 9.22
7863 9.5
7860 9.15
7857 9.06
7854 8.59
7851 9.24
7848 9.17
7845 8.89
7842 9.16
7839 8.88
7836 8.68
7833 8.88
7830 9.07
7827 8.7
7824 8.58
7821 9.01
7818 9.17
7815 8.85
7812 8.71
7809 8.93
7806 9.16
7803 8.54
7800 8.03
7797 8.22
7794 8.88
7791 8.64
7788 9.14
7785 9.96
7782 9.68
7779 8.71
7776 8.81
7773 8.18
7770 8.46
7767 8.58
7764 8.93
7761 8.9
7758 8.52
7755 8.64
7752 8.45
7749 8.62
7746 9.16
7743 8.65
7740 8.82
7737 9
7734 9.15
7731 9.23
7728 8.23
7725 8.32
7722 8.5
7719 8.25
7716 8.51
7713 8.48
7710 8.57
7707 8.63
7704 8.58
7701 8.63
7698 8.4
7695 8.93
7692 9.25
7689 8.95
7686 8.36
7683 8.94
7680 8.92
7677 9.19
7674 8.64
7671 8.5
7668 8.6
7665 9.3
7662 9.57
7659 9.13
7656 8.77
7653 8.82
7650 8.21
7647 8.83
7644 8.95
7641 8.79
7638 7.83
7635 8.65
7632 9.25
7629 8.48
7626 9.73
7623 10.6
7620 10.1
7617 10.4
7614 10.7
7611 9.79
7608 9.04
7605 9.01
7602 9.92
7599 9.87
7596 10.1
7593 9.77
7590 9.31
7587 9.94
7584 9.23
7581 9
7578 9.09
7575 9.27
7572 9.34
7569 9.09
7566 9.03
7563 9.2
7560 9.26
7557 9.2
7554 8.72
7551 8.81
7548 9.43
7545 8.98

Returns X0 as 0.502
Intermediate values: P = 8.72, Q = 8.83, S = 8.54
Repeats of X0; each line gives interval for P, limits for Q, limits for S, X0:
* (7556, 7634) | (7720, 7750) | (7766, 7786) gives 0.485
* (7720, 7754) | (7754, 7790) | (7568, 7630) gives 0.442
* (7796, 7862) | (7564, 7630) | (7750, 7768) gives 0.441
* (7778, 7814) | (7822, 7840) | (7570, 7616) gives 0.443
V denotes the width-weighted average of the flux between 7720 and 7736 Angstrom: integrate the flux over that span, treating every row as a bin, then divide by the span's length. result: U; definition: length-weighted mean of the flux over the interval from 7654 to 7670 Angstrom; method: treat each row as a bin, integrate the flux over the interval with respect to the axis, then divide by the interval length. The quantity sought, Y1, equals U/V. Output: 1.04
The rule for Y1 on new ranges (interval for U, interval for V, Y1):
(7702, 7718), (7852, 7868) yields 0.94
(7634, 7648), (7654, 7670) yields 0.95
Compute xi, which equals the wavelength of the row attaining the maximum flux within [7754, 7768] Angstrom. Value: 7764 Angstrom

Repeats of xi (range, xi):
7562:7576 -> 7572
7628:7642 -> 7632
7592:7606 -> 7596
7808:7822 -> 7818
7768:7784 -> 7782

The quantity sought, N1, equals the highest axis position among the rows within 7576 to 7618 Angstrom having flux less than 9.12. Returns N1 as 7608 Angstrom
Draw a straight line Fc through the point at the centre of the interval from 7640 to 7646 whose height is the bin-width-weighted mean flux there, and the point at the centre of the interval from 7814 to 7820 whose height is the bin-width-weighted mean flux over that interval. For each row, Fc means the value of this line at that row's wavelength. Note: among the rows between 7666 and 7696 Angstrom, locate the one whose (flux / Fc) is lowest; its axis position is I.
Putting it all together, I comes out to 7686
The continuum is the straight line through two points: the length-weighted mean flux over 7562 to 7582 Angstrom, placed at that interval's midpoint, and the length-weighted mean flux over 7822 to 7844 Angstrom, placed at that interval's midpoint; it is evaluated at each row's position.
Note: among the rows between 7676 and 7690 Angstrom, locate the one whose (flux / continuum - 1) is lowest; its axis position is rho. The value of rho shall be 7686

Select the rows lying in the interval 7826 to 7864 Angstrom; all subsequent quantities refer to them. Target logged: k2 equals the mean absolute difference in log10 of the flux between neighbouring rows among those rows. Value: 0.0138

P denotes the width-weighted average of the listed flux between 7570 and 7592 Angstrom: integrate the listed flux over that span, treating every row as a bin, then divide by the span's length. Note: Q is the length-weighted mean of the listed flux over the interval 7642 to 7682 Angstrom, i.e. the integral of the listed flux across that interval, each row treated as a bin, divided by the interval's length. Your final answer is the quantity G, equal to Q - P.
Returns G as -0.4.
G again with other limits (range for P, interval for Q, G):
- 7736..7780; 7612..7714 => 0.3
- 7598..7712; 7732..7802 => -0.3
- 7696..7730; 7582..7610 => 1.1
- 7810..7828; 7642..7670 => 0.1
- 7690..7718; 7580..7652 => 0.7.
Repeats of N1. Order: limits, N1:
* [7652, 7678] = 7674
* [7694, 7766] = 7764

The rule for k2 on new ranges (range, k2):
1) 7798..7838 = 0.0145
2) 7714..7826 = 0.0165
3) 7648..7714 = 0.0148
